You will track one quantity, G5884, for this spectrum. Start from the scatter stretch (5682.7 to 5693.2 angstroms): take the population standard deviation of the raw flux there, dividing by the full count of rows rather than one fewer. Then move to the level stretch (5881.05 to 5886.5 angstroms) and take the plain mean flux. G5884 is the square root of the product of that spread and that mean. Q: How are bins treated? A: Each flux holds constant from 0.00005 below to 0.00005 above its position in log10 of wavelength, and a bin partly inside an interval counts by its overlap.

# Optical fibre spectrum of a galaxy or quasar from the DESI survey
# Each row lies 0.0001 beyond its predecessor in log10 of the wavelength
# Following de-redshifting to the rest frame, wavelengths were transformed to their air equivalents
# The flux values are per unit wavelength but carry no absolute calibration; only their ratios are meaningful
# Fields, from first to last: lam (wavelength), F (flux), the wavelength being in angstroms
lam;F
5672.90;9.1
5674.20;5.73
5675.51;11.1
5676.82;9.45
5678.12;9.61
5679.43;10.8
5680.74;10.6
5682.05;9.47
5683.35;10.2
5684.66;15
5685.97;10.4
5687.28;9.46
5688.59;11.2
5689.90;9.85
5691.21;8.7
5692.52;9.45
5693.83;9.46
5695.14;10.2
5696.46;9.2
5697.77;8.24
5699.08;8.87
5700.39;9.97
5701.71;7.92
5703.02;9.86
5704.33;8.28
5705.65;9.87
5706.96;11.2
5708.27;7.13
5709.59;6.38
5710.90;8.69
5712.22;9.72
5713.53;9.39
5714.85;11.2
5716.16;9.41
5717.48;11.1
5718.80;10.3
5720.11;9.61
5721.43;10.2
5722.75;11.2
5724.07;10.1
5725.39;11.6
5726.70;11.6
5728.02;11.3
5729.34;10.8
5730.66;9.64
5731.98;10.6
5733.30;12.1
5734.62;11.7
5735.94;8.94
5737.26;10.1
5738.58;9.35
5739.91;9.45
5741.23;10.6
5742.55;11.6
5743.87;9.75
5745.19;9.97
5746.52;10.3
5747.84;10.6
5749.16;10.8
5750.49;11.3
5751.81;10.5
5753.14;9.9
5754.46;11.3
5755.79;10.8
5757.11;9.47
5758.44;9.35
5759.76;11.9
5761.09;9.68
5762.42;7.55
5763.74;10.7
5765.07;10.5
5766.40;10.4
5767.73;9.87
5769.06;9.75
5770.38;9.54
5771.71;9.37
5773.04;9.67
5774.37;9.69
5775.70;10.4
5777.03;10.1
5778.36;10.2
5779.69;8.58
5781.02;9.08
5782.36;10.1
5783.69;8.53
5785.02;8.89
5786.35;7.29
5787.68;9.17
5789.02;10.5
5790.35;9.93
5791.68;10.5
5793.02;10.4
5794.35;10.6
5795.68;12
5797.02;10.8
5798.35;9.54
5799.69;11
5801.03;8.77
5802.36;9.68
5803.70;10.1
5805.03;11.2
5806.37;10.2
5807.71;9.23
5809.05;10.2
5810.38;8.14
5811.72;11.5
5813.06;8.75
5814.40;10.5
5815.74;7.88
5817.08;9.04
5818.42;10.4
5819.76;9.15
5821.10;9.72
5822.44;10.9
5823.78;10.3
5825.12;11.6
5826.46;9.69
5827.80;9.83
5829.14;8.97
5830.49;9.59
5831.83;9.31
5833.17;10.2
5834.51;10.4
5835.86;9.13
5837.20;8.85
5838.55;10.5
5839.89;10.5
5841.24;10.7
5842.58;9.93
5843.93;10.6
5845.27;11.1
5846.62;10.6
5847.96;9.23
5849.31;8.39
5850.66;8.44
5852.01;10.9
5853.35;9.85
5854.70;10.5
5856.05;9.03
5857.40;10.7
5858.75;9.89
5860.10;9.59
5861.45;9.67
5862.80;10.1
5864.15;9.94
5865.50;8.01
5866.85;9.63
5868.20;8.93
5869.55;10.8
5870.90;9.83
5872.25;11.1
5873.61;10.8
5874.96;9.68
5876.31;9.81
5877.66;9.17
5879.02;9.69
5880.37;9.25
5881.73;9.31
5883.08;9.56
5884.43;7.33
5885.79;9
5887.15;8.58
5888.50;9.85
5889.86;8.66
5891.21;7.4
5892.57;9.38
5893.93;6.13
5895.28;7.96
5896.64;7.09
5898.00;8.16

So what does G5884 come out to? 4.0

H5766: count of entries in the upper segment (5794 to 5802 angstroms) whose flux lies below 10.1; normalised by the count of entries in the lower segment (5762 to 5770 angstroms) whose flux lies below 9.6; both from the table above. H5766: 2.0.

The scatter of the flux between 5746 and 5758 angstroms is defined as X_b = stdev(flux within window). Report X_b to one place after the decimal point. 0.6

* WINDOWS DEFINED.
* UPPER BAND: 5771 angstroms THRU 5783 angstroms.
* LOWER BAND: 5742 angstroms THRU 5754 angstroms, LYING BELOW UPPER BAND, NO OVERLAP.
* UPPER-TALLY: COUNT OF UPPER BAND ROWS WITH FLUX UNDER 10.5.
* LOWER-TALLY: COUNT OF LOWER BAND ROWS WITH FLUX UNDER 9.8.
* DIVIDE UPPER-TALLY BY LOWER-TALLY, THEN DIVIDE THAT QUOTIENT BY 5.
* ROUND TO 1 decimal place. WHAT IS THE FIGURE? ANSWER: 1.8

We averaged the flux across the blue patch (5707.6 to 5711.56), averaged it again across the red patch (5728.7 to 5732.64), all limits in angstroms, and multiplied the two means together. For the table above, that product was 77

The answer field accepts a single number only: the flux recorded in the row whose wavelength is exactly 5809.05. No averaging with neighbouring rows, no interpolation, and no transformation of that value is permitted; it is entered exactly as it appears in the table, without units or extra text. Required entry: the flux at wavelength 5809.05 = 10.2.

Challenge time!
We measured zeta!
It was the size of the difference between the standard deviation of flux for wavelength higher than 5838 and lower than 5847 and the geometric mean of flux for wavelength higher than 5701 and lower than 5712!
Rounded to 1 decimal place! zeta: 8.2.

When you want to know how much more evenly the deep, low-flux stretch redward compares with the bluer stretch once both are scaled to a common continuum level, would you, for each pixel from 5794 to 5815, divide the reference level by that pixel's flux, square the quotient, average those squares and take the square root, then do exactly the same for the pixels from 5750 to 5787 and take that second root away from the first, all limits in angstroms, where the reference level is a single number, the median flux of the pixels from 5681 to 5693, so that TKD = -0.04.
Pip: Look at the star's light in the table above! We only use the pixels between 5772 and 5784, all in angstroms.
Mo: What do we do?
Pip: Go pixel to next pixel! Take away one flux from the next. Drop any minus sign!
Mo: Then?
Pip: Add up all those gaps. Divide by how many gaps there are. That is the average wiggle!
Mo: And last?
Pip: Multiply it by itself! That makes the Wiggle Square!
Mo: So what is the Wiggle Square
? 0.53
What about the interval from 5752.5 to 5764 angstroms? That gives 2.81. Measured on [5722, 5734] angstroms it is 0.77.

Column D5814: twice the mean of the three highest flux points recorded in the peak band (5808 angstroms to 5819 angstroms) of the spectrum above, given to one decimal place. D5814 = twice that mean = 21.6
